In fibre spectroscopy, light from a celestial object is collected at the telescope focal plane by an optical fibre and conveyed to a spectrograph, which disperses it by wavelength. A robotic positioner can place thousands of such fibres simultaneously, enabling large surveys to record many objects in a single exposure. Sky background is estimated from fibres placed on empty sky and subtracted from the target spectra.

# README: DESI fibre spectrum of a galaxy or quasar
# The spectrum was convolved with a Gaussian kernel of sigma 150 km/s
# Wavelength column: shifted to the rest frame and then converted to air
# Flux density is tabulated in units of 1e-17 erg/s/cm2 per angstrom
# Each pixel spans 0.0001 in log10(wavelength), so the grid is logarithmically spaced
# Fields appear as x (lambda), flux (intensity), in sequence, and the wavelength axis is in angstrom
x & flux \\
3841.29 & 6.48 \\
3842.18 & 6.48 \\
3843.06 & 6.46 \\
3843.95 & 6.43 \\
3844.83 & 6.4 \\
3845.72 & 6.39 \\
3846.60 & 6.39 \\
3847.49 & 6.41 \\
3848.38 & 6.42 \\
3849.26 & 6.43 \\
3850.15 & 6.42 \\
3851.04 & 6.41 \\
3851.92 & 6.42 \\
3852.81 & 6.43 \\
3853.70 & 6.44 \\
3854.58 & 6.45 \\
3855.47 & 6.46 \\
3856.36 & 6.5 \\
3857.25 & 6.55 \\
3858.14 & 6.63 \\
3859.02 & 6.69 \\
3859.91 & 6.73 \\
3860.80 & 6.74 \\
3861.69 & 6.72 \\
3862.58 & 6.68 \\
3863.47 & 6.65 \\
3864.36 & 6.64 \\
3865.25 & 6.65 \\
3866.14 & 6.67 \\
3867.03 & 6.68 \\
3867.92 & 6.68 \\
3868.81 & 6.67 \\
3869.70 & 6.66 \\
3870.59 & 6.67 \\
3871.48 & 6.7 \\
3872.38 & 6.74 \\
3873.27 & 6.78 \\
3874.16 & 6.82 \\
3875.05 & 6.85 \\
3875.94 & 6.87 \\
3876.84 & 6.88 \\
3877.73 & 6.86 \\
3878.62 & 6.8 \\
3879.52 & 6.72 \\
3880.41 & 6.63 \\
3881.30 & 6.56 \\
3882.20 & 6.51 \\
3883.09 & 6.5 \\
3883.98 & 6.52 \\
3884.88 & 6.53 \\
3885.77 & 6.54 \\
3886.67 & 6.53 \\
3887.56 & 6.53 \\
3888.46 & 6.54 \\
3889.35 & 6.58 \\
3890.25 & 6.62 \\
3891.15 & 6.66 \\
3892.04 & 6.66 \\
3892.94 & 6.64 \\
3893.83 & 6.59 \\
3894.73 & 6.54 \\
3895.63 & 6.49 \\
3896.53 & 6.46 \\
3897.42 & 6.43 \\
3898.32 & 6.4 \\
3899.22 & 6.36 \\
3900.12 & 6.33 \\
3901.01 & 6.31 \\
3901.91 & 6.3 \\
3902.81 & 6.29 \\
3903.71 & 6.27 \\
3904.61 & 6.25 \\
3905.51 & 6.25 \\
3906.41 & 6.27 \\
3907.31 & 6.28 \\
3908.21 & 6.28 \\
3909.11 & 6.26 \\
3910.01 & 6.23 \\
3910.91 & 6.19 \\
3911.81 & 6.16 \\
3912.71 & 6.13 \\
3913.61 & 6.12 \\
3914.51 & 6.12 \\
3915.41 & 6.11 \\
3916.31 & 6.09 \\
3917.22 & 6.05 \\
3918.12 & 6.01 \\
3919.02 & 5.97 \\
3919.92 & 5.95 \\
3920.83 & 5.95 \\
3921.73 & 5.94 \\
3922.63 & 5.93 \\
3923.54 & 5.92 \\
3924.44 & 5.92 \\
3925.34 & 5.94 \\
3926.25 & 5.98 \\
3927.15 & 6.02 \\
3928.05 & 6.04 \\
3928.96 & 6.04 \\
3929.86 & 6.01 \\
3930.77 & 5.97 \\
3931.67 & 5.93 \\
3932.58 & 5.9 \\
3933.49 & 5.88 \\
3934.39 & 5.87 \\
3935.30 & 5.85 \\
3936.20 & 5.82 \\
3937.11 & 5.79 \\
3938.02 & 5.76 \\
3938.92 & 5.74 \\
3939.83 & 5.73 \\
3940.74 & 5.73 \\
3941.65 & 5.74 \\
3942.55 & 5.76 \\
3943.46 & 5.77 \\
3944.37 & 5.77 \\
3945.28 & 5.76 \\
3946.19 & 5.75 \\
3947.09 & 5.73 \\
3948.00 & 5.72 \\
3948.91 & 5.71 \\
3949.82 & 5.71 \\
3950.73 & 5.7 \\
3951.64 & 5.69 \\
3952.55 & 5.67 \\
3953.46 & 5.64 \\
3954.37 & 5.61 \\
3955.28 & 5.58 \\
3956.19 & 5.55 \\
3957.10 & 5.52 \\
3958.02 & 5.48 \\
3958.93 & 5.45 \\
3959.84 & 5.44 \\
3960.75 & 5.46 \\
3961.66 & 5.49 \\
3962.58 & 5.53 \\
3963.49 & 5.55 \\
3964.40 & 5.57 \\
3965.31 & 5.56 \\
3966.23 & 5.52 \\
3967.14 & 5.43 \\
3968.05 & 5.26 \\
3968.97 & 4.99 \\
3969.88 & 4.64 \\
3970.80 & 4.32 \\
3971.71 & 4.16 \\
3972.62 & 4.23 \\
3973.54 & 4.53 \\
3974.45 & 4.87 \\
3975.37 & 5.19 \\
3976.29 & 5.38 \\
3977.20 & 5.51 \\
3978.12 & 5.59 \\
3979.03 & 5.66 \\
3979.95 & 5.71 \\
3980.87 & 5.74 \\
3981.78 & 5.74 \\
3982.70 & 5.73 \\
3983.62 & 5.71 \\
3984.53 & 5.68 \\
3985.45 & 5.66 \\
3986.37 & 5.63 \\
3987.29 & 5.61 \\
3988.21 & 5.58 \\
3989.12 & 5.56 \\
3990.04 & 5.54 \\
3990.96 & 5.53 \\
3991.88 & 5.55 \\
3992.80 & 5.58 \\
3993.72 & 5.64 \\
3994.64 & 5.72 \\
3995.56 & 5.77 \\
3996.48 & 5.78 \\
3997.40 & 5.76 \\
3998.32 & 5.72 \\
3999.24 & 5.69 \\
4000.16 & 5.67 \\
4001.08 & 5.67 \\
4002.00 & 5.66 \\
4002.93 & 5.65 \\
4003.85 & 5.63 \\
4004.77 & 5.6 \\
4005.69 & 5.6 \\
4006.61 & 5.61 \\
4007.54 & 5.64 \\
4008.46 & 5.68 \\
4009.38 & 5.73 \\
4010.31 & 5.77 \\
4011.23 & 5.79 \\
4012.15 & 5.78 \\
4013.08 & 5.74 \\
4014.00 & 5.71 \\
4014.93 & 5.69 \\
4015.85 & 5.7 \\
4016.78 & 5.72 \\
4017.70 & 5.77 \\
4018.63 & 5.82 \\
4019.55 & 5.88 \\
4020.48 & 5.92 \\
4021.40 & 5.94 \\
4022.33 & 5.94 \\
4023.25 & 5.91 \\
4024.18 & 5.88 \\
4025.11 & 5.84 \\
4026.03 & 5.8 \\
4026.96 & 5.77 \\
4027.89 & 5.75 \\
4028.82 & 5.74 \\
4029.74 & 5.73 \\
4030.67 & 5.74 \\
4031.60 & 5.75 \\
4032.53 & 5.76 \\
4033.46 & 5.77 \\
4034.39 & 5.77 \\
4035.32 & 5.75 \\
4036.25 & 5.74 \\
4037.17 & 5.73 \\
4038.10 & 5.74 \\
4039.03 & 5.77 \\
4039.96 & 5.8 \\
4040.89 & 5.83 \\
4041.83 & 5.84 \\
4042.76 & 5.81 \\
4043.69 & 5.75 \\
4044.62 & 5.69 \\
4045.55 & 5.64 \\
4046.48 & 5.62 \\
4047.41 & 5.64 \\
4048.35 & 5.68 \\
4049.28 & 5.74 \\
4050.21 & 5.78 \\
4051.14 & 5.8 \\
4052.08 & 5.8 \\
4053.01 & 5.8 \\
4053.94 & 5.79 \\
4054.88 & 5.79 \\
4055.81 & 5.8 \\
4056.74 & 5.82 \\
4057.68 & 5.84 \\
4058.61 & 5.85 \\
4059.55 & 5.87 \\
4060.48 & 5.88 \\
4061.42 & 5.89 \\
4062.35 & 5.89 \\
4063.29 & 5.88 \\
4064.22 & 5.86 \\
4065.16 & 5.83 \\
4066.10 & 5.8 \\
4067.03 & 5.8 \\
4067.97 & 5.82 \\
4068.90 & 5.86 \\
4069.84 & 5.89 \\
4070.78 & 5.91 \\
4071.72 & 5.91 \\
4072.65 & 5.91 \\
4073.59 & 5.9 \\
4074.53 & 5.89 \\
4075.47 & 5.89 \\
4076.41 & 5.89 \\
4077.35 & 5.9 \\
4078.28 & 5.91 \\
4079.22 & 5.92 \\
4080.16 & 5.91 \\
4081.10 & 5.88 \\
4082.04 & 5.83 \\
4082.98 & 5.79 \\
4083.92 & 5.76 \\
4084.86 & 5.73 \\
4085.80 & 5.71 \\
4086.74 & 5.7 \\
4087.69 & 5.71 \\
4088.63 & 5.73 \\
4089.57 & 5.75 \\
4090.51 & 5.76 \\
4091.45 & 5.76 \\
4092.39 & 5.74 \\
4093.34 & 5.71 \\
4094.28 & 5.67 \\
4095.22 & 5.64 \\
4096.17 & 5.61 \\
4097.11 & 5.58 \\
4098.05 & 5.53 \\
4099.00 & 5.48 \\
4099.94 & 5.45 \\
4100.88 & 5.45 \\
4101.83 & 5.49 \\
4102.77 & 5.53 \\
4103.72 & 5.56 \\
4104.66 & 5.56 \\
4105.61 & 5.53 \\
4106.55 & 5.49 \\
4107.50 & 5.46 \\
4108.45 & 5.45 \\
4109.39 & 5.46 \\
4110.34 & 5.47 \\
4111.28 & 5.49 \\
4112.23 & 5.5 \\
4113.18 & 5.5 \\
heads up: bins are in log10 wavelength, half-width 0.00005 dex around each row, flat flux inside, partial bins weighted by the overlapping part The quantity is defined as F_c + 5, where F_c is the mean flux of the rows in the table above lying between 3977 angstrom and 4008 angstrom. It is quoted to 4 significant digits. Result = 10.65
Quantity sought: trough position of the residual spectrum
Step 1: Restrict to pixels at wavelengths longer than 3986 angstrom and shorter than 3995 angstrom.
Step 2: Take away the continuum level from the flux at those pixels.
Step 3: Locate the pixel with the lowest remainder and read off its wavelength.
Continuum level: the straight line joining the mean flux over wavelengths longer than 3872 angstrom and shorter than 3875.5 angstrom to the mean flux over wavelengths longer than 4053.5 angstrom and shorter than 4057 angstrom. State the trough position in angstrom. 3990.96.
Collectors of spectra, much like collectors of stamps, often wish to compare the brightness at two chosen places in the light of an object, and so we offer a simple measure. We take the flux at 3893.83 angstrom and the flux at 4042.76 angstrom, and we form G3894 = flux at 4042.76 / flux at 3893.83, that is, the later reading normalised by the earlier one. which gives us 0.88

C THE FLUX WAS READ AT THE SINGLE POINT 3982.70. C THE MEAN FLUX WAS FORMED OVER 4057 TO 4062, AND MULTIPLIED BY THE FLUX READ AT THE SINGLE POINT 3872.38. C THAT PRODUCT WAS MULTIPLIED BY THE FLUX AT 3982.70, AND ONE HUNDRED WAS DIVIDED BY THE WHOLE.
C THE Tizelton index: 0.44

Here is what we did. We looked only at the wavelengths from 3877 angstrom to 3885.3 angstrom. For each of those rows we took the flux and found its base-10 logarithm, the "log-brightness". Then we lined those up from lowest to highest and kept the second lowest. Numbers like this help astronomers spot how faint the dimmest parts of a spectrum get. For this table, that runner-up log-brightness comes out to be 0.81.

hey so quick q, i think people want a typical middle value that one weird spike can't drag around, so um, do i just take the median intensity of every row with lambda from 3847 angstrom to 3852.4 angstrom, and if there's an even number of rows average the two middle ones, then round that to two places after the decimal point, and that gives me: 6.42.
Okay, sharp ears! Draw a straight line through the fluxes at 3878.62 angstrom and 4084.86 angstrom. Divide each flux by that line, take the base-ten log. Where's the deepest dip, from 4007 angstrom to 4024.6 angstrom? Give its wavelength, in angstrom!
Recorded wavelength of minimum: 4007.54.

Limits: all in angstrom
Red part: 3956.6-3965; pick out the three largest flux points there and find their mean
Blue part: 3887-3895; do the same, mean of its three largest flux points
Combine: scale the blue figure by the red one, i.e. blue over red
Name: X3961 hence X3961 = 1.20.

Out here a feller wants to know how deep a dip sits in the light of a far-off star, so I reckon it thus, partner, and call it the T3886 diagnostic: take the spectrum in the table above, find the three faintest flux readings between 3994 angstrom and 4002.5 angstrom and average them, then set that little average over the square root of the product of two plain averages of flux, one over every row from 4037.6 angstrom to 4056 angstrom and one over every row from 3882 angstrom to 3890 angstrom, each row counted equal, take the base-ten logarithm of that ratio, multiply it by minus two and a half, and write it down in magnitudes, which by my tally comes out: 0.09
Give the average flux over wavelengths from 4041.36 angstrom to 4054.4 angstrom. 5.74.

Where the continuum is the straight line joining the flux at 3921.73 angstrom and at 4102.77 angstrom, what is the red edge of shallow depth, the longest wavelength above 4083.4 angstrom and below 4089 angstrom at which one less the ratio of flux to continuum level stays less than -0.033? 4083.92 angstrom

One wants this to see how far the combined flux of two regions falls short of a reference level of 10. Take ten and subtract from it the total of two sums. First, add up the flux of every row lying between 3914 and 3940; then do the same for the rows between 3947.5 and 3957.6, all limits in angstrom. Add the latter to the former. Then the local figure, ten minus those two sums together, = -224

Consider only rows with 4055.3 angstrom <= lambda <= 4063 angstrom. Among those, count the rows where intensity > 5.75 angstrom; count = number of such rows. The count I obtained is 8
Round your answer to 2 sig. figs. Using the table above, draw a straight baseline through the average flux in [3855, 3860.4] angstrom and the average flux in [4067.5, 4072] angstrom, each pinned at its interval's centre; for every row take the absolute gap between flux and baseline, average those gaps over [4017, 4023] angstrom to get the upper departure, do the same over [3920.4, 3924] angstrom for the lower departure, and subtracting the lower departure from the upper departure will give -0.27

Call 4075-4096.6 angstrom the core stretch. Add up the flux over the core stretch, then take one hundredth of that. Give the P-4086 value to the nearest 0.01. 1.33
